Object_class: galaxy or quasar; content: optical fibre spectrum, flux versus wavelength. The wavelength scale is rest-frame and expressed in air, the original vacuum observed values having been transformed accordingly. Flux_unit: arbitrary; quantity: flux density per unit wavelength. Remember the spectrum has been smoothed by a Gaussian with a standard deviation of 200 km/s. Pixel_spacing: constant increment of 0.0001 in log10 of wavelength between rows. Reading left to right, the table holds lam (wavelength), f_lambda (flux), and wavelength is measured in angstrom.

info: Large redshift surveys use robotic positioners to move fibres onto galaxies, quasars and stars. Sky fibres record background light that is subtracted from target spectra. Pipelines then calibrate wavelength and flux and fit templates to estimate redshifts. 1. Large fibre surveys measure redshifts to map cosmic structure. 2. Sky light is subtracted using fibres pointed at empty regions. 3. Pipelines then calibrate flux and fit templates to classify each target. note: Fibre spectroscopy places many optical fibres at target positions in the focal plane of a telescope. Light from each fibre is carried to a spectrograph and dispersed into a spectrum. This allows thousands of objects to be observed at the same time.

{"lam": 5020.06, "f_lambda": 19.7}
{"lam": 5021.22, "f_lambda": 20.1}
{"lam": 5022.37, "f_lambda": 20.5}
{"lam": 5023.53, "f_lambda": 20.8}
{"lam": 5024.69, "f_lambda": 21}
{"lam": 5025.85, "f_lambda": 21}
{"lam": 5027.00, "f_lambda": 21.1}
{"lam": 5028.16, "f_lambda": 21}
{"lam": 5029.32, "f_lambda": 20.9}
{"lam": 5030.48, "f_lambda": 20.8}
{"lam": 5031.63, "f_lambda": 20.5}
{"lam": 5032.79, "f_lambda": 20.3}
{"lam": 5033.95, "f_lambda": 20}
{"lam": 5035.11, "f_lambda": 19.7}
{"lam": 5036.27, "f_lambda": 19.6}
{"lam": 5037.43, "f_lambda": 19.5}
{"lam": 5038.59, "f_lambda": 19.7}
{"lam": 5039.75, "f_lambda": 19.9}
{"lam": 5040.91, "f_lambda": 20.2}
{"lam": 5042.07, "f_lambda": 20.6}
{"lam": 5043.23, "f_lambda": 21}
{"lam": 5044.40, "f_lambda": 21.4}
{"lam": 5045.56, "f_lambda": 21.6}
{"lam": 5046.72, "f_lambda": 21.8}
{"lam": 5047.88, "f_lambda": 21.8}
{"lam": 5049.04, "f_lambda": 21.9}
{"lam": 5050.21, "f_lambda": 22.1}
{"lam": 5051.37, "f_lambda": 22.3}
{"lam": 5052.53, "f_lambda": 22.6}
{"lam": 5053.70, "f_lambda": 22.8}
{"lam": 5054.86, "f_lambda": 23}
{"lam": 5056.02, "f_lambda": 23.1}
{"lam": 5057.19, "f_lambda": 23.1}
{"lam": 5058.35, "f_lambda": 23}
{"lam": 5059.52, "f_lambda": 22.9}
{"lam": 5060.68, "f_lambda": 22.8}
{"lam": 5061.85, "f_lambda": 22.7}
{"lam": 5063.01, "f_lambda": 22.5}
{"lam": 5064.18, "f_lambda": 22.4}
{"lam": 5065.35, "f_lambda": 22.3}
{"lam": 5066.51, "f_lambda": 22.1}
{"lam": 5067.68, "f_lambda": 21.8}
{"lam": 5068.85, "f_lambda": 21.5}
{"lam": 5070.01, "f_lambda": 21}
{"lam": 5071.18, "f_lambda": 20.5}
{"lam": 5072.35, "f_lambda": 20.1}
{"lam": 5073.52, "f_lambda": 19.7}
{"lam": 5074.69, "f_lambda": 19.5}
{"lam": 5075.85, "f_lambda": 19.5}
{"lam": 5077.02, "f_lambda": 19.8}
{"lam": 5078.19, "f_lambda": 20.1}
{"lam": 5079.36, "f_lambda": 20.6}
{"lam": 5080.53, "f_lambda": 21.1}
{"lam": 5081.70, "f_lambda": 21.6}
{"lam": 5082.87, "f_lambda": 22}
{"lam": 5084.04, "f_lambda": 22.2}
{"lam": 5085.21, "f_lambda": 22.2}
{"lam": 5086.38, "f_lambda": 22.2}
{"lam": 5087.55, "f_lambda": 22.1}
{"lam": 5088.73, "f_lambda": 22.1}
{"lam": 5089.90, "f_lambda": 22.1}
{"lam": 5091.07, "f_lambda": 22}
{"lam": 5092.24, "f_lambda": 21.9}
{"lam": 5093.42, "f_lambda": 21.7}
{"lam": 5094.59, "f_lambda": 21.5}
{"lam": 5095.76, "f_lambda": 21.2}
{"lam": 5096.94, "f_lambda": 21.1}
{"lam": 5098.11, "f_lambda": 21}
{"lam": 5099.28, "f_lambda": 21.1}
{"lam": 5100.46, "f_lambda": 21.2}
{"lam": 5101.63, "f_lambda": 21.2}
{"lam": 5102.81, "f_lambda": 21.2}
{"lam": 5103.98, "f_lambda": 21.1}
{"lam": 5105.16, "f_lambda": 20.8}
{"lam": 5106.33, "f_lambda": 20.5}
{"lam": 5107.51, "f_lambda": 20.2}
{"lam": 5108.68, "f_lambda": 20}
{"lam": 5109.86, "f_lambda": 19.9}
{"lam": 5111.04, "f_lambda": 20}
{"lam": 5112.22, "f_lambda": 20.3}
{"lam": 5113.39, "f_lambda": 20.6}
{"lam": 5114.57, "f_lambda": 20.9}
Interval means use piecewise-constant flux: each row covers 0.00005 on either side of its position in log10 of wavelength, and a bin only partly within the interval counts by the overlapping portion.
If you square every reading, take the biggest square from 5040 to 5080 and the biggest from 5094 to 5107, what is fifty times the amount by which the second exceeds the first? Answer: -3568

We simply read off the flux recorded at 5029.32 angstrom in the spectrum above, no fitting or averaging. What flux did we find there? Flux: 20.9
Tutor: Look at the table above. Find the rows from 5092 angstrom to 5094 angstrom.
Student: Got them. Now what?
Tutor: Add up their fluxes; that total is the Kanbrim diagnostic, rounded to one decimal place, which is 43.6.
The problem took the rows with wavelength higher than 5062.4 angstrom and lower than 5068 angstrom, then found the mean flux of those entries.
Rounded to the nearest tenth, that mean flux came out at 22.2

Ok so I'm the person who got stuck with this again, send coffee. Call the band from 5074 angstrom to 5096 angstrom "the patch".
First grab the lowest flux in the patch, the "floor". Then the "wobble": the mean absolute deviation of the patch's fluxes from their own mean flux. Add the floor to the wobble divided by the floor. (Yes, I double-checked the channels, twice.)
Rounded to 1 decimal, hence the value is 19.5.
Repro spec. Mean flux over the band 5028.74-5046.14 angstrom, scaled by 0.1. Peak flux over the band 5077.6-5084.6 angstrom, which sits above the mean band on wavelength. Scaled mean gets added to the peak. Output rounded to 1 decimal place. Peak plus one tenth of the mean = 24.2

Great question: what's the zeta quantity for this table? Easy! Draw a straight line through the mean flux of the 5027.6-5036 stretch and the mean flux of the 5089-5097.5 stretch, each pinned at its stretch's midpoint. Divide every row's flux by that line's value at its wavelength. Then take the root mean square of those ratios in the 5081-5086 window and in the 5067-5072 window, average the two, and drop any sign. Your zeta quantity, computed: 1.01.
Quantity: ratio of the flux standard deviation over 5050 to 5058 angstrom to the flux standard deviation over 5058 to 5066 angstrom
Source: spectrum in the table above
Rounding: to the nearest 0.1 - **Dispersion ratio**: 1.5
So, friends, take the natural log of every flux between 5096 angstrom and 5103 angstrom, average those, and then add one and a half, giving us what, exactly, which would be 4.55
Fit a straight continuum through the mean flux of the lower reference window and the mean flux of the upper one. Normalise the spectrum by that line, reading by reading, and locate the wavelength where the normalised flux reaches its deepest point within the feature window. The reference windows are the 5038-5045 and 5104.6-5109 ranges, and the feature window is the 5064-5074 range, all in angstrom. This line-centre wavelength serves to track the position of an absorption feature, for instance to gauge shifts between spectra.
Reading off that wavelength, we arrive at 5073.52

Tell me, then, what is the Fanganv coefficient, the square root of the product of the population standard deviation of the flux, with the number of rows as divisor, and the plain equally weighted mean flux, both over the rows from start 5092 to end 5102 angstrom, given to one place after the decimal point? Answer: 2.5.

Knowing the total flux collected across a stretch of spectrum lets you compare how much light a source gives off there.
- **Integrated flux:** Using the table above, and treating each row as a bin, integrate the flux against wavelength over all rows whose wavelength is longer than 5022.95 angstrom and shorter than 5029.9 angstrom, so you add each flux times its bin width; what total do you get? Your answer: 146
